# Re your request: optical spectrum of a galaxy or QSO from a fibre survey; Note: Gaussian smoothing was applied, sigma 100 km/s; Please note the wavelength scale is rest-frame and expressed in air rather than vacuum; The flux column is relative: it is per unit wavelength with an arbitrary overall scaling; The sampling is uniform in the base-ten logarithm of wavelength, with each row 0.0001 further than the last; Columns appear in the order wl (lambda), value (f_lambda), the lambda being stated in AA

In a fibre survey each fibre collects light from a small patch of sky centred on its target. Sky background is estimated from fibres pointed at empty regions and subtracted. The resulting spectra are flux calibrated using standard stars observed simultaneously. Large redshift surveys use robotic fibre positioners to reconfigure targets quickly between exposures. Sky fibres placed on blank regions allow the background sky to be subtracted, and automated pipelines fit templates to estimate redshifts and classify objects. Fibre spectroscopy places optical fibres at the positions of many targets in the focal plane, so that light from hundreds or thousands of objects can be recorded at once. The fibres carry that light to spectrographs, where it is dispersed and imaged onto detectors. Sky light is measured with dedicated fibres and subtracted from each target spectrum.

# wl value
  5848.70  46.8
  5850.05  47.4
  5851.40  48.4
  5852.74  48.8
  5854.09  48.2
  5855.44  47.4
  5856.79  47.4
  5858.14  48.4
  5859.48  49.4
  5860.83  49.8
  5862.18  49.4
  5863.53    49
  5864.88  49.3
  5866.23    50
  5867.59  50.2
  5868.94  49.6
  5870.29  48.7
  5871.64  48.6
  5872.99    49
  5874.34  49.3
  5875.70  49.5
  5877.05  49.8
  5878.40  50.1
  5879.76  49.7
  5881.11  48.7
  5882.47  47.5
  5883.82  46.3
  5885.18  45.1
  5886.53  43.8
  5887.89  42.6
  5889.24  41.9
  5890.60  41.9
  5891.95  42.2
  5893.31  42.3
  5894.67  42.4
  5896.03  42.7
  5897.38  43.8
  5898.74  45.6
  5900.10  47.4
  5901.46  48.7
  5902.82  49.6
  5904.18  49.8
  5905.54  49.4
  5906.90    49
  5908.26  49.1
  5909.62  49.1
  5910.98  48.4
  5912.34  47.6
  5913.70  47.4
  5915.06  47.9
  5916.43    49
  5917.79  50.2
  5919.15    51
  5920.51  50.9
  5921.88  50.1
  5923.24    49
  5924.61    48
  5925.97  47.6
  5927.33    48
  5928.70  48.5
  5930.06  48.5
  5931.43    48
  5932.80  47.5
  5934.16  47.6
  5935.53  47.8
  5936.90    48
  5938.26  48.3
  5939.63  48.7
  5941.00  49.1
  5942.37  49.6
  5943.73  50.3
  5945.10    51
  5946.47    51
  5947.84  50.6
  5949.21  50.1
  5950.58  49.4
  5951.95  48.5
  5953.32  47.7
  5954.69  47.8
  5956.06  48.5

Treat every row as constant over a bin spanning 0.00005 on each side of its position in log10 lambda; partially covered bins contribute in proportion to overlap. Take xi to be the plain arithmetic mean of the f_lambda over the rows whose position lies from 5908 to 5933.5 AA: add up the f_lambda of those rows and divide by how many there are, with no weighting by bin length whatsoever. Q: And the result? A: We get 48.7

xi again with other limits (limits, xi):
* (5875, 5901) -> 45.4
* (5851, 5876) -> 49.0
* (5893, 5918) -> 47.3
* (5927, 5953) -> 49.0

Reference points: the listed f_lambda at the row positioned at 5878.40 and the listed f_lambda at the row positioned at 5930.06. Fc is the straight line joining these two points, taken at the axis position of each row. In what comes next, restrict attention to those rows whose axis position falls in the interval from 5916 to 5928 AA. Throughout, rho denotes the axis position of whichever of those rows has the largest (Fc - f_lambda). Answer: 5925.97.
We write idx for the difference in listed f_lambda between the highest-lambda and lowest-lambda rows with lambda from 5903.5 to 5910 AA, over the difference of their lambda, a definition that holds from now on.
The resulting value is -0.13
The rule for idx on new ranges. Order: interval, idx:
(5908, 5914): -0.31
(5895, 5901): 1.15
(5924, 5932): 0.00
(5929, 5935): -0.22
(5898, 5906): 0.56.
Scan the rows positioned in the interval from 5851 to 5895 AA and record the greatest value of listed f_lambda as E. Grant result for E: 50.2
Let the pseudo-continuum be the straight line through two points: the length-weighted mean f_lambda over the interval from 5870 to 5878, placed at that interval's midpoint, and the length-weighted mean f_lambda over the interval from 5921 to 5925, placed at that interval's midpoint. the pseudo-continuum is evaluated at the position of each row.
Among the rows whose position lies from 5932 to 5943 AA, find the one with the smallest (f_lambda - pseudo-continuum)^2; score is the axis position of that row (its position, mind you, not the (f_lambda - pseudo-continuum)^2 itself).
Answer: 5941.00 AA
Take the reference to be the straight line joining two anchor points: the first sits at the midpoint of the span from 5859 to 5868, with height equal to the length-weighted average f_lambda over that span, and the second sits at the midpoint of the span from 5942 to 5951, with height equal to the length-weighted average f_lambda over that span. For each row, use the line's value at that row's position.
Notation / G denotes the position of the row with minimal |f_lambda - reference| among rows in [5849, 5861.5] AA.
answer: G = 5859.48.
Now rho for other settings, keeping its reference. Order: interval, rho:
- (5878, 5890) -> 5889.24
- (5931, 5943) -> 5932.80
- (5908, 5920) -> 5913.70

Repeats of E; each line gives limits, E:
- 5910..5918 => 50.2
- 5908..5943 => 51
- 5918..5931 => 51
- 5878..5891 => 50.1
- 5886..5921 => 51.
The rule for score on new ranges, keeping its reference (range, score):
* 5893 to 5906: 5905.54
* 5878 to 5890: 5879.76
